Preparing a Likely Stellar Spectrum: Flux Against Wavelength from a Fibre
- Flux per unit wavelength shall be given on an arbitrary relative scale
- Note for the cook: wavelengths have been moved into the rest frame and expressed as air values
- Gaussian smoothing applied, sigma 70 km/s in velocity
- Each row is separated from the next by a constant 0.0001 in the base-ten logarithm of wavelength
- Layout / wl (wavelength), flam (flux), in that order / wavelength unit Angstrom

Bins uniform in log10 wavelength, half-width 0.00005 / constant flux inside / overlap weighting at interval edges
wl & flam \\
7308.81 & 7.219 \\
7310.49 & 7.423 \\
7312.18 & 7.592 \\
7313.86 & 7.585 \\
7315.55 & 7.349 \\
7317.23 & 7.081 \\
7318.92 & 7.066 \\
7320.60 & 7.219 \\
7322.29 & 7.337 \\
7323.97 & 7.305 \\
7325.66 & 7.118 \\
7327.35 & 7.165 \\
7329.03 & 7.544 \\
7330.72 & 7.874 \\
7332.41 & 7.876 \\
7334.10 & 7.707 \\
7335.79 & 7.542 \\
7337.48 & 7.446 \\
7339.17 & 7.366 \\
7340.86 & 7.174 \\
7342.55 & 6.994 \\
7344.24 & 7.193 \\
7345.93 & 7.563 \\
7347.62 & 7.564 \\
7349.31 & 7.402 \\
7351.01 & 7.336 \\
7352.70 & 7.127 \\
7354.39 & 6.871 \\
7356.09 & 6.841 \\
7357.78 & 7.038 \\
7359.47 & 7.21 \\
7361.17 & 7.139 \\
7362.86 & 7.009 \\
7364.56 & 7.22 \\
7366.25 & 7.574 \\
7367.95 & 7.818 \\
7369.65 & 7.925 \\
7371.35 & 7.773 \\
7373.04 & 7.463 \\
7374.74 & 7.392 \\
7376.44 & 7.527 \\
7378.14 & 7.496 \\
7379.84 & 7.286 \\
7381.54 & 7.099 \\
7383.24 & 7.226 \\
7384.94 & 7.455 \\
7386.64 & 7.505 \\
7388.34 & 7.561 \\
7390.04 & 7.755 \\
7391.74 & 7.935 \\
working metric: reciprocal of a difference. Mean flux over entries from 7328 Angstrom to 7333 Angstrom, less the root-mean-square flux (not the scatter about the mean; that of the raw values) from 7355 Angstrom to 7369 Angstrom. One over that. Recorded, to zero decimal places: 2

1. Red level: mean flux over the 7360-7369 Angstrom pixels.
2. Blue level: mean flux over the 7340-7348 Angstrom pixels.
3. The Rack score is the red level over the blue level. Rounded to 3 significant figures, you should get 1.01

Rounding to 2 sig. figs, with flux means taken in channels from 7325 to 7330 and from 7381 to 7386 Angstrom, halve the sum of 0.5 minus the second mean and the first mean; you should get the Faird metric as 0.26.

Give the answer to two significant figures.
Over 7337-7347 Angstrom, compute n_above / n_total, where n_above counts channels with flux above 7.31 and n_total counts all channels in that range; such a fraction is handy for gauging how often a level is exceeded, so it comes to 0.50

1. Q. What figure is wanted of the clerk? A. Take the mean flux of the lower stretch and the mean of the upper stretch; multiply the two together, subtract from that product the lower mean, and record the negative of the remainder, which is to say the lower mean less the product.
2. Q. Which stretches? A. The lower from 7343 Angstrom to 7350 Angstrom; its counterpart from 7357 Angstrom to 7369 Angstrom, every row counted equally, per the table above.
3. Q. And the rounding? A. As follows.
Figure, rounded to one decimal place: -46.7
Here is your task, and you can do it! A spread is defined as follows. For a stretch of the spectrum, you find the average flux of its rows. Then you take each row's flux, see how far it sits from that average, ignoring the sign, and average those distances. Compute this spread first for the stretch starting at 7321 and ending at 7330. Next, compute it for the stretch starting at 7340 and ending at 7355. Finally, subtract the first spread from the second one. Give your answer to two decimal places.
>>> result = 0.07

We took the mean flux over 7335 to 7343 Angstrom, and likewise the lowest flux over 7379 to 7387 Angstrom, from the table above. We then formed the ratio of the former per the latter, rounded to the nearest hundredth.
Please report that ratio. 1.03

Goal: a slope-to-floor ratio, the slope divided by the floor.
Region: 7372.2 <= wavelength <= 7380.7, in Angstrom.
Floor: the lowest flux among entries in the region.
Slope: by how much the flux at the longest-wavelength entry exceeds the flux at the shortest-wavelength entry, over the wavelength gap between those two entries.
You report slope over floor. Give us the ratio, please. -0.0036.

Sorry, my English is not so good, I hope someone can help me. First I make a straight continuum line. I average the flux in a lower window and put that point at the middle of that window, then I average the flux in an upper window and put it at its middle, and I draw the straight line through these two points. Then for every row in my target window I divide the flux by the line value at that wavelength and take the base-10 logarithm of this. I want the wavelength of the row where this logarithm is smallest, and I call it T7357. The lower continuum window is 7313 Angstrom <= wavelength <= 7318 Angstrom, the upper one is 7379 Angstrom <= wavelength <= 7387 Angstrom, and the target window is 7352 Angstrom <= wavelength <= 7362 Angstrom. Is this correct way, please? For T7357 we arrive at 7356.09 Angstrom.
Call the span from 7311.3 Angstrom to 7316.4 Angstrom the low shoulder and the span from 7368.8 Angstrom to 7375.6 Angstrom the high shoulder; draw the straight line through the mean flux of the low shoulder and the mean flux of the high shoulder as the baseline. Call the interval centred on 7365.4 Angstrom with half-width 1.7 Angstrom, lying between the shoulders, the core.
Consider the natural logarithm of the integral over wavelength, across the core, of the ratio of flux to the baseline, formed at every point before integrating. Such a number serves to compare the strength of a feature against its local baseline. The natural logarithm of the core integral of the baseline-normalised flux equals 1.2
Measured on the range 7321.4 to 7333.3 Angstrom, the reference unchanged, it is 2.5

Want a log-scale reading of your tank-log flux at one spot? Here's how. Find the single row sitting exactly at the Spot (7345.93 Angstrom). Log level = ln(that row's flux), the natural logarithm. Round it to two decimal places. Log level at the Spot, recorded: 2.02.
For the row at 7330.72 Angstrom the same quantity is 2.06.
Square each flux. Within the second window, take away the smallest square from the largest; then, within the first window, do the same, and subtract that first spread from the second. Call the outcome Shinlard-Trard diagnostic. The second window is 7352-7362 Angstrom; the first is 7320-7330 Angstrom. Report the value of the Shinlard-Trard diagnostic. -1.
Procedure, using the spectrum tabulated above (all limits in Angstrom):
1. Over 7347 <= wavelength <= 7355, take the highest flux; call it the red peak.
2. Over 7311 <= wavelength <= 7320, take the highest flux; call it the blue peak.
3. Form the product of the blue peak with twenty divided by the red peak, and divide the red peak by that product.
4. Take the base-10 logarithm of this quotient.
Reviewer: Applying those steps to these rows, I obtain -0.42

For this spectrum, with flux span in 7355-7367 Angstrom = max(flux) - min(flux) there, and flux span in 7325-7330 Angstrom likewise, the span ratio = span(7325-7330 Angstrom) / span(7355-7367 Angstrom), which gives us 0.58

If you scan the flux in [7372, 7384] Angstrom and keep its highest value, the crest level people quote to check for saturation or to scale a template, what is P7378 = 7.527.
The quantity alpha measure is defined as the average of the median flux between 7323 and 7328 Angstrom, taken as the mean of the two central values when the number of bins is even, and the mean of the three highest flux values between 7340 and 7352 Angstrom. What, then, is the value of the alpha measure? 7.34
